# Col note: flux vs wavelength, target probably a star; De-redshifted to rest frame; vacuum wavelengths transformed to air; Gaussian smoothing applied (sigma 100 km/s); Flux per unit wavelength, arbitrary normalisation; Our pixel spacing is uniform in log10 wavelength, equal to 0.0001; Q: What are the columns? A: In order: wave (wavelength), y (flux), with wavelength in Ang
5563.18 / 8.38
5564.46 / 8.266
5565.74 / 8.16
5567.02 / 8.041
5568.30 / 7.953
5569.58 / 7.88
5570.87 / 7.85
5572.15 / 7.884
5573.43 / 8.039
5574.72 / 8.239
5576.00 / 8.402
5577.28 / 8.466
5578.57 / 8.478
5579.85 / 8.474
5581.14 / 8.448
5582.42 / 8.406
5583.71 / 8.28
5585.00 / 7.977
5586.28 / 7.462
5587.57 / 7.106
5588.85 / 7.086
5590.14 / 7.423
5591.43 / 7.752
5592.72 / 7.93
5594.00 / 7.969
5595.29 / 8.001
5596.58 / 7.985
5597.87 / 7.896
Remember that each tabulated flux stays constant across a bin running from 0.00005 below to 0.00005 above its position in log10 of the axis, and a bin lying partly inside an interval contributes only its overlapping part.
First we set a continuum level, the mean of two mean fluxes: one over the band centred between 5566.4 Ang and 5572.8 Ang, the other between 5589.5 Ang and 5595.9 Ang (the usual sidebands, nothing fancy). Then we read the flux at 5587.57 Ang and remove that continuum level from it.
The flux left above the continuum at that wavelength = -0.8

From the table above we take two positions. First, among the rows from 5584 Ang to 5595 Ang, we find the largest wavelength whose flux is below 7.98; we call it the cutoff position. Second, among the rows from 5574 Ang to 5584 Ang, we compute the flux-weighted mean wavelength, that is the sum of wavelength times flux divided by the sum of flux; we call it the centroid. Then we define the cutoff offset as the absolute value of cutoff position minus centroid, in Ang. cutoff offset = 14.8 Ang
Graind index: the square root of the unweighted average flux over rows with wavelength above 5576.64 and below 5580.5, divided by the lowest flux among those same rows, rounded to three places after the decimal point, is 0.344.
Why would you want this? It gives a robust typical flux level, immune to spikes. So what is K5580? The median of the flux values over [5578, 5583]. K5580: 8.5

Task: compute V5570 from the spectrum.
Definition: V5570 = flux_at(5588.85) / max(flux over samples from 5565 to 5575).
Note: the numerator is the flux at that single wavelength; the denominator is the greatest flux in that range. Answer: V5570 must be 0.86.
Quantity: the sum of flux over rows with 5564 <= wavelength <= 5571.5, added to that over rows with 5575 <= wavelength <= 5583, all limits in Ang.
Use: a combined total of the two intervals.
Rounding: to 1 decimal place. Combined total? 98.8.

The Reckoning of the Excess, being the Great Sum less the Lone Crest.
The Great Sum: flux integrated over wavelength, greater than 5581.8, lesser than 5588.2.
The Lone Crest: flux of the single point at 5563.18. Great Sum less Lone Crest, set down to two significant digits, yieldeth 42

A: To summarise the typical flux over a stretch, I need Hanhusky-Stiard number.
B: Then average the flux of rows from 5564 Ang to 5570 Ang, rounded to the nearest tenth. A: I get 8.1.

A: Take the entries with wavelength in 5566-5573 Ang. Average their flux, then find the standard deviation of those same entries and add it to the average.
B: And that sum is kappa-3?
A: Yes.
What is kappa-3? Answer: 8.0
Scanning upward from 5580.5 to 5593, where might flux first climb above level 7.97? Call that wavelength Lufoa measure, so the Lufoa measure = 5581.14 Ang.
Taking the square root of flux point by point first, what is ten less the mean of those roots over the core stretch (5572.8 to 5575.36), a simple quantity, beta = 7.15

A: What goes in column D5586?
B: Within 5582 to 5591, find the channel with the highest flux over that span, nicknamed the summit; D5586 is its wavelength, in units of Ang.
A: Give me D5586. 5582.42 Ang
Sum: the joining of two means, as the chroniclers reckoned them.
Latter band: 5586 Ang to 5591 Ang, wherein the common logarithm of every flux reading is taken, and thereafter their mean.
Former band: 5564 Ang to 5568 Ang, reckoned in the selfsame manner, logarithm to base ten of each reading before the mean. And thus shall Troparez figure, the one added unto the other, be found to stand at 1.773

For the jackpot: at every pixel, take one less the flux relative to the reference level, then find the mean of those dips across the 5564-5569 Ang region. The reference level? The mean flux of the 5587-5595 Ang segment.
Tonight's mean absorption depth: -0.07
